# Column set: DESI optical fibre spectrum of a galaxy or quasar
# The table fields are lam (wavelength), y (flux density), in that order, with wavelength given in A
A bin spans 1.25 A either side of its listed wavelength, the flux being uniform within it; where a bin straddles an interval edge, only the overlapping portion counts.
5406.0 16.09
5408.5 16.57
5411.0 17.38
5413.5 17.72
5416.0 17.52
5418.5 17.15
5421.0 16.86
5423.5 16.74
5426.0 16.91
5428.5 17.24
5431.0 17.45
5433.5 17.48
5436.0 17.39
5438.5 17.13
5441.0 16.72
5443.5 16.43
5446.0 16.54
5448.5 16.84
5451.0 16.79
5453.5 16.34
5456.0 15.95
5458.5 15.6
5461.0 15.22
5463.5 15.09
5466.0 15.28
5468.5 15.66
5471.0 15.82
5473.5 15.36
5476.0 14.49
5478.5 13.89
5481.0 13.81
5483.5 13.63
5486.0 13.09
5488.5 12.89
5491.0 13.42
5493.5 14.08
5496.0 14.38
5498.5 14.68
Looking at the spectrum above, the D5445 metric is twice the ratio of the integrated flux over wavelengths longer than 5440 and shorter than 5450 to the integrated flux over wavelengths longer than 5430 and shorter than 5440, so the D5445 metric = 1.92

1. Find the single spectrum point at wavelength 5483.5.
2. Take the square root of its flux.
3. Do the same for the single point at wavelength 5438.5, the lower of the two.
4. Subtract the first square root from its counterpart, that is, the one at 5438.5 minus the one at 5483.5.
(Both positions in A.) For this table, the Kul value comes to 0.45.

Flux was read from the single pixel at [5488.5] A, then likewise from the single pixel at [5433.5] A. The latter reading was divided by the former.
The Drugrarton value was 1.4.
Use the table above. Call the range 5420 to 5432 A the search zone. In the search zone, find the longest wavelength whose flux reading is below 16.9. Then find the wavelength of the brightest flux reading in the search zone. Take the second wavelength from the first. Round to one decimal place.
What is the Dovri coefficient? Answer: -7.5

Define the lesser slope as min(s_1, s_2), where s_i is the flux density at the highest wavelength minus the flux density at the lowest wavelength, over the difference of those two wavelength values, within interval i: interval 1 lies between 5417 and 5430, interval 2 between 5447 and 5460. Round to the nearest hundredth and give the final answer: -0.12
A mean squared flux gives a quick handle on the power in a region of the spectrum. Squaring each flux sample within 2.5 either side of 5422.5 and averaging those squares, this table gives 282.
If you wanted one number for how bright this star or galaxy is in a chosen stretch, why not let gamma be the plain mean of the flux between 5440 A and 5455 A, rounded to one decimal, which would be 16.6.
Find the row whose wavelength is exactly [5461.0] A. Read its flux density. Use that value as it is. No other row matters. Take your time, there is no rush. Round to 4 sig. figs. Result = 15.22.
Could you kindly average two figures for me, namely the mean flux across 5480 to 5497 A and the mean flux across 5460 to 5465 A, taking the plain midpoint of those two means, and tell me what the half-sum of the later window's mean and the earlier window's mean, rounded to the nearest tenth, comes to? 14.4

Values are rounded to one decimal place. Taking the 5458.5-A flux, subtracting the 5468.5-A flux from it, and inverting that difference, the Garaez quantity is -16.7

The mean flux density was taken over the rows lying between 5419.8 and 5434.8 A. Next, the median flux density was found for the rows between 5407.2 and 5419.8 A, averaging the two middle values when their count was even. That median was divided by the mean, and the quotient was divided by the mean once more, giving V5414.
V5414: 0.059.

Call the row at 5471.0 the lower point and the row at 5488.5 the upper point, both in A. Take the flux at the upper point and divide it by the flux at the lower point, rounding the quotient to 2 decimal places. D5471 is 0.81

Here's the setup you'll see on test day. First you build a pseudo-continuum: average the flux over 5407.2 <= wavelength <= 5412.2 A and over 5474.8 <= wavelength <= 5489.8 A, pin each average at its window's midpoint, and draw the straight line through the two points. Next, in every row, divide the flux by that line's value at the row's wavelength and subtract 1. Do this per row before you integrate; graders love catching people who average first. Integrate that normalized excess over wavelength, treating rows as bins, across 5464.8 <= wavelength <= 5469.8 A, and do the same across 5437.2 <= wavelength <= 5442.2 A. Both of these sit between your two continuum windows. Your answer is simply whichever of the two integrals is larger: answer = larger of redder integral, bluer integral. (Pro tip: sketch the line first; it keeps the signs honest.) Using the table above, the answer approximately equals 0.43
